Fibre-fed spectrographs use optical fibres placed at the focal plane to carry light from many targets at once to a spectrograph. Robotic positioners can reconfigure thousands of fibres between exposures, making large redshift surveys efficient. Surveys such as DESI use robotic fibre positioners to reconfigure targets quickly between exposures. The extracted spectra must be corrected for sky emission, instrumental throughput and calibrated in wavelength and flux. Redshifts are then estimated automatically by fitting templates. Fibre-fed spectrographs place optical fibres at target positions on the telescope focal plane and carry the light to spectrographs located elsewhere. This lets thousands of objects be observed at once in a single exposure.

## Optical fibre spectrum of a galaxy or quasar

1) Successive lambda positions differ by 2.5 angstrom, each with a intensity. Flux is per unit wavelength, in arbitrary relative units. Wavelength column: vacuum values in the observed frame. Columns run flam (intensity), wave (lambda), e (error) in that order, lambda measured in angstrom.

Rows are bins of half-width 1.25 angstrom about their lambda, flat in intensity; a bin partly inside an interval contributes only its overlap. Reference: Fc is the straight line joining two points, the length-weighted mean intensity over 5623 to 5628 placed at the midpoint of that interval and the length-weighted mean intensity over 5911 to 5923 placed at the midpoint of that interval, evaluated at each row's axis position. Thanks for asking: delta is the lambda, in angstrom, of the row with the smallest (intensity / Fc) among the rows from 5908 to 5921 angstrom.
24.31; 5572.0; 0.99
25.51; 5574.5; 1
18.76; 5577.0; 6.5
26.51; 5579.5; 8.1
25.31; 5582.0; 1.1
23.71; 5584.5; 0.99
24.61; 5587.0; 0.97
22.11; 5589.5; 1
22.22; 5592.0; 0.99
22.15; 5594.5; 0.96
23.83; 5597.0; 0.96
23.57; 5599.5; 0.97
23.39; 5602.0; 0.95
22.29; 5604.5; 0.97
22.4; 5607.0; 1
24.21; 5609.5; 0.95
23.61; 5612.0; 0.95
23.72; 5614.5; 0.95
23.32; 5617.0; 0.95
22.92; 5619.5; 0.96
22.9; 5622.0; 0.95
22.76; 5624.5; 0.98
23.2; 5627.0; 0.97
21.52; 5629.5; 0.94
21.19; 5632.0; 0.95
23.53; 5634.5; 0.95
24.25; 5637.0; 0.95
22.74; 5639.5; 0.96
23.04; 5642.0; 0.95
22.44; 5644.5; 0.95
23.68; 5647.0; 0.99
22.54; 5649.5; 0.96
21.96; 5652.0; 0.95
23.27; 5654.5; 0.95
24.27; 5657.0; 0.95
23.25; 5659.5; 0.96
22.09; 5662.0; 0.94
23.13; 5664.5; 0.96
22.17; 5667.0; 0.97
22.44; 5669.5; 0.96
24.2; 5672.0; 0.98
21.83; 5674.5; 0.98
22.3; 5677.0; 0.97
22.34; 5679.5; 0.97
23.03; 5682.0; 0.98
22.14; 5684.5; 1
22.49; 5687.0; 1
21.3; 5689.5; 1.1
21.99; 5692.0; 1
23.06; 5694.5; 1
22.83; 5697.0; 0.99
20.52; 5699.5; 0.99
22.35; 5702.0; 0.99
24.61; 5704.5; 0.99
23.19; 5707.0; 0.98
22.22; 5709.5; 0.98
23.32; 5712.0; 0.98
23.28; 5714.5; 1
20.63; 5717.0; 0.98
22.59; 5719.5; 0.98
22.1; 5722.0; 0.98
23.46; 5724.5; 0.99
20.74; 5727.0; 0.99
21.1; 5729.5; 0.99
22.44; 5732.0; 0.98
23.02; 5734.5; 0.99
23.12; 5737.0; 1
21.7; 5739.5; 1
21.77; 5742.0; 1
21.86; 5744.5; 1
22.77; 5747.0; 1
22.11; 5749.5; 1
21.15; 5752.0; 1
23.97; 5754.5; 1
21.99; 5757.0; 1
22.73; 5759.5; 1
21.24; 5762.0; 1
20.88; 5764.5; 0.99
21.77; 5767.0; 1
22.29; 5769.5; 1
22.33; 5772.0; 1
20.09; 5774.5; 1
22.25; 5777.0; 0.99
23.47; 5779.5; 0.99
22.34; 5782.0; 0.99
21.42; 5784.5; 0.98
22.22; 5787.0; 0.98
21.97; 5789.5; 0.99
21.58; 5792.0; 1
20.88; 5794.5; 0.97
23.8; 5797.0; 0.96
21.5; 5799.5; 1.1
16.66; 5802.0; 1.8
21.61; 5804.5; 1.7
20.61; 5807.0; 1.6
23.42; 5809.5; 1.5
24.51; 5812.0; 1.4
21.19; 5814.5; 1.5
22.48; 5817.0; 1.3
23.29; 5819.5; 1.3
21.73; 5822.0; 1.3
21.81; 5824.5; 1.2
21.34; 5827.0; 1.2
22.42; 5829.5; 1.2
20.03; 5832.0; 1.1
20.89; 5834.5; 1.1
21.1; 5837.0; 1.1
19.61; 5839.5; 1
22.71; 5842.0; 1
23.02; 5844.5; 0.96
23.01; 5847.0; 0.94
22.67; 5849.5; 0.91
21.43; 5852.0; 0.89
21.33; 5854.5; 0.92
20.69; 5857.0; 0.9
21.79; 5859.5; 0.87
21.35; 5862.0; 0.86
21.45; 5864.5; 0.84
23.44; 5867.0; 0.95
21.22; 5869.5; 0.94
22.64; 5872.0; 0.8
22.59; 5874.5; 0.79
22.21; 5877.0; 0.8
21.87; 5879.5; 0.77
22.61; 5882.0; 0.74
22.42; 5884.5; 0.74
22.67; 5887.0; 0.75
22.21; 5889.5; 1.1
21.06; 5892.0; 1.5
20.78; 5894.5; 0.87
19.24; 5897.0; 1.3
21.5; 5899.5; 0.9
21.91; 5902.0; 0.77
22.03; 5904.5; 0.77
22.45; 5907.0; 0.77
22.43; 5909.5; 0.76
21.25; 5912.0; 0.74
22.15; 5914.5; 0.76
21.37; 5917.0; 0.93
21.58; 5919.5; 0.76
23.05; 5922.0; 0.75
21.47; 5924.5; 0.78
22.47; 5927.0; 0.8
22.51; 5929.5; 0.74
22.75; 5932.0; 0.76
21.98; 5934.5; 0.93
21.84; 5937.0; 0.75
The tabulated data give 5912.0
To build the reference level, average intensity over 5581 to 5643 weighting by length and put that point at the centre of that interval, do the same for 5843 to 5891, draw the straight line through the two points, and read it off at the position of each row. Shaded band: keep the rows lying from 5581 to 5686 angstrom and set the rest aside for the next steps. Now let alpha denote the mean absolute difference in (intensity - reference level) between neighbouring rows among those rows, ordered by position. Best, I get 0.9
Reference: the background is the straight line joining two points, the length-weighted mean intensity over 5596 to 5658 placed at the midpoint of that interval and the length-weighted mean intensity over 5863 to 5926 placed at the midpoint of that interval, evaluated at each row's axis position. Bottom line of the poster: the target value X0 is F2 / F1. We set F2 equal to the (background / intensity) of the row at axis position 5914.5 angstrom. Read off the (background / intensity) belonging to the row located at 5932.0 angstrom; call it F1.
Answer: 1.03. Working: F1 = 0.96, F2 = 0.99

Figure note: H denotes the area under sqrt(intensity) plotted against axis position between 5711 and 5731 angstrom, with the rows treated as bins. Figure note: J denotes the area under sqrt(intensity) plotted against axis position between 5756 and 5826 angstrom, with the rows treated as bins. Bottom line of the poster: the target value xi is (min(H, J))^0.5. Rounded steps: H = 94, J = 327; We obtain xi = 10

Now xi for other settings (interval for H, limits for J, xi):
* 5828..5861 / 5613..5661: 12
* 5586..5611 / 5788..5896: 11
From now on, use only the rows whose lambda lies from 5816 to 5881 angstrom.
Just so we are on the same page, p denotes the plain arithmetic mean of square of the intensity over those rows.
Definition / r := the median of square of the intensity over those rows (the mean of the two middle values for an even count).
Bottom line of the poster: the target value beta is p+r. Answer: 954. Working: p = 478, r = 475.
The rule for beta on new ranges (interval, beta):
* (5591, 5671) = 1055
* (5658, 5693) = 1004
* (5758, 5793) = 968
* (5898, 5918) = 962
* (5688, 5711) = 1005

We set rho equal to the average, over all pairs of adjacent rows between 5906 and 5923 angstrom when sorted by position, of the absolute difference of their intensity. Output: 0.8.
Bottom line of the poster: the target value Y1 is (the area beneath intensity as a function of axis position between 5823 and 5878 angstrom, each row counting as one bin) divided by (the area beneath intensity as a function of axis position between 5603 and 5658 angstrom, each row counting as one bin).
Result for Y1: 0.95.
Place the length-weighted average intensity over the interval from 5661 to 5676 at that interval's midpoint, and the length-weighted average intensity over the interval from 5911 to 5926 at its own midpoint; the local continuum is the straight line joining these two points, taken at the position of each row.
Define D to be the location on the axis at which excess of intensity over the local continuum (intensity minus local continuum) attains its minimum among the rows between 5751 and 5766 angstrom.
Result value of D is 5764.5 angstrom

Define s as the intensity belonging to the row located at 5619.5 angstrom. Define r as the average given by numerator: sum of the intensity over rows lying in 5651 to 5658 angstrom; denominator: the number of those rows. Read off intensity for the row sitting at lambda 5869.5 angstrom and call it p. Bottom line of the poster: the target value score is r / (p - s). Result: -14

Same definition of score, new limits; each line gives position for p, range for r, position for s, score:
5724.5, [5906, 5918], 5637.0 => -28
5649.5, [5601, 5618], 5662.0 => 52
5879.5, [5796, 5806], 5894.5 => 19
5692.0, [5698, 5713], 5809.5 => -16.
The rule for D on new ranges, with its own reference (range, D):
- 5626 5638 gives 5632.0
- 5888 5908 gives 5897.0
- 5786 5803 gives 5802.0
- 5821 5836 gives 5832.0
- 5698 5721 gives 5699.5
